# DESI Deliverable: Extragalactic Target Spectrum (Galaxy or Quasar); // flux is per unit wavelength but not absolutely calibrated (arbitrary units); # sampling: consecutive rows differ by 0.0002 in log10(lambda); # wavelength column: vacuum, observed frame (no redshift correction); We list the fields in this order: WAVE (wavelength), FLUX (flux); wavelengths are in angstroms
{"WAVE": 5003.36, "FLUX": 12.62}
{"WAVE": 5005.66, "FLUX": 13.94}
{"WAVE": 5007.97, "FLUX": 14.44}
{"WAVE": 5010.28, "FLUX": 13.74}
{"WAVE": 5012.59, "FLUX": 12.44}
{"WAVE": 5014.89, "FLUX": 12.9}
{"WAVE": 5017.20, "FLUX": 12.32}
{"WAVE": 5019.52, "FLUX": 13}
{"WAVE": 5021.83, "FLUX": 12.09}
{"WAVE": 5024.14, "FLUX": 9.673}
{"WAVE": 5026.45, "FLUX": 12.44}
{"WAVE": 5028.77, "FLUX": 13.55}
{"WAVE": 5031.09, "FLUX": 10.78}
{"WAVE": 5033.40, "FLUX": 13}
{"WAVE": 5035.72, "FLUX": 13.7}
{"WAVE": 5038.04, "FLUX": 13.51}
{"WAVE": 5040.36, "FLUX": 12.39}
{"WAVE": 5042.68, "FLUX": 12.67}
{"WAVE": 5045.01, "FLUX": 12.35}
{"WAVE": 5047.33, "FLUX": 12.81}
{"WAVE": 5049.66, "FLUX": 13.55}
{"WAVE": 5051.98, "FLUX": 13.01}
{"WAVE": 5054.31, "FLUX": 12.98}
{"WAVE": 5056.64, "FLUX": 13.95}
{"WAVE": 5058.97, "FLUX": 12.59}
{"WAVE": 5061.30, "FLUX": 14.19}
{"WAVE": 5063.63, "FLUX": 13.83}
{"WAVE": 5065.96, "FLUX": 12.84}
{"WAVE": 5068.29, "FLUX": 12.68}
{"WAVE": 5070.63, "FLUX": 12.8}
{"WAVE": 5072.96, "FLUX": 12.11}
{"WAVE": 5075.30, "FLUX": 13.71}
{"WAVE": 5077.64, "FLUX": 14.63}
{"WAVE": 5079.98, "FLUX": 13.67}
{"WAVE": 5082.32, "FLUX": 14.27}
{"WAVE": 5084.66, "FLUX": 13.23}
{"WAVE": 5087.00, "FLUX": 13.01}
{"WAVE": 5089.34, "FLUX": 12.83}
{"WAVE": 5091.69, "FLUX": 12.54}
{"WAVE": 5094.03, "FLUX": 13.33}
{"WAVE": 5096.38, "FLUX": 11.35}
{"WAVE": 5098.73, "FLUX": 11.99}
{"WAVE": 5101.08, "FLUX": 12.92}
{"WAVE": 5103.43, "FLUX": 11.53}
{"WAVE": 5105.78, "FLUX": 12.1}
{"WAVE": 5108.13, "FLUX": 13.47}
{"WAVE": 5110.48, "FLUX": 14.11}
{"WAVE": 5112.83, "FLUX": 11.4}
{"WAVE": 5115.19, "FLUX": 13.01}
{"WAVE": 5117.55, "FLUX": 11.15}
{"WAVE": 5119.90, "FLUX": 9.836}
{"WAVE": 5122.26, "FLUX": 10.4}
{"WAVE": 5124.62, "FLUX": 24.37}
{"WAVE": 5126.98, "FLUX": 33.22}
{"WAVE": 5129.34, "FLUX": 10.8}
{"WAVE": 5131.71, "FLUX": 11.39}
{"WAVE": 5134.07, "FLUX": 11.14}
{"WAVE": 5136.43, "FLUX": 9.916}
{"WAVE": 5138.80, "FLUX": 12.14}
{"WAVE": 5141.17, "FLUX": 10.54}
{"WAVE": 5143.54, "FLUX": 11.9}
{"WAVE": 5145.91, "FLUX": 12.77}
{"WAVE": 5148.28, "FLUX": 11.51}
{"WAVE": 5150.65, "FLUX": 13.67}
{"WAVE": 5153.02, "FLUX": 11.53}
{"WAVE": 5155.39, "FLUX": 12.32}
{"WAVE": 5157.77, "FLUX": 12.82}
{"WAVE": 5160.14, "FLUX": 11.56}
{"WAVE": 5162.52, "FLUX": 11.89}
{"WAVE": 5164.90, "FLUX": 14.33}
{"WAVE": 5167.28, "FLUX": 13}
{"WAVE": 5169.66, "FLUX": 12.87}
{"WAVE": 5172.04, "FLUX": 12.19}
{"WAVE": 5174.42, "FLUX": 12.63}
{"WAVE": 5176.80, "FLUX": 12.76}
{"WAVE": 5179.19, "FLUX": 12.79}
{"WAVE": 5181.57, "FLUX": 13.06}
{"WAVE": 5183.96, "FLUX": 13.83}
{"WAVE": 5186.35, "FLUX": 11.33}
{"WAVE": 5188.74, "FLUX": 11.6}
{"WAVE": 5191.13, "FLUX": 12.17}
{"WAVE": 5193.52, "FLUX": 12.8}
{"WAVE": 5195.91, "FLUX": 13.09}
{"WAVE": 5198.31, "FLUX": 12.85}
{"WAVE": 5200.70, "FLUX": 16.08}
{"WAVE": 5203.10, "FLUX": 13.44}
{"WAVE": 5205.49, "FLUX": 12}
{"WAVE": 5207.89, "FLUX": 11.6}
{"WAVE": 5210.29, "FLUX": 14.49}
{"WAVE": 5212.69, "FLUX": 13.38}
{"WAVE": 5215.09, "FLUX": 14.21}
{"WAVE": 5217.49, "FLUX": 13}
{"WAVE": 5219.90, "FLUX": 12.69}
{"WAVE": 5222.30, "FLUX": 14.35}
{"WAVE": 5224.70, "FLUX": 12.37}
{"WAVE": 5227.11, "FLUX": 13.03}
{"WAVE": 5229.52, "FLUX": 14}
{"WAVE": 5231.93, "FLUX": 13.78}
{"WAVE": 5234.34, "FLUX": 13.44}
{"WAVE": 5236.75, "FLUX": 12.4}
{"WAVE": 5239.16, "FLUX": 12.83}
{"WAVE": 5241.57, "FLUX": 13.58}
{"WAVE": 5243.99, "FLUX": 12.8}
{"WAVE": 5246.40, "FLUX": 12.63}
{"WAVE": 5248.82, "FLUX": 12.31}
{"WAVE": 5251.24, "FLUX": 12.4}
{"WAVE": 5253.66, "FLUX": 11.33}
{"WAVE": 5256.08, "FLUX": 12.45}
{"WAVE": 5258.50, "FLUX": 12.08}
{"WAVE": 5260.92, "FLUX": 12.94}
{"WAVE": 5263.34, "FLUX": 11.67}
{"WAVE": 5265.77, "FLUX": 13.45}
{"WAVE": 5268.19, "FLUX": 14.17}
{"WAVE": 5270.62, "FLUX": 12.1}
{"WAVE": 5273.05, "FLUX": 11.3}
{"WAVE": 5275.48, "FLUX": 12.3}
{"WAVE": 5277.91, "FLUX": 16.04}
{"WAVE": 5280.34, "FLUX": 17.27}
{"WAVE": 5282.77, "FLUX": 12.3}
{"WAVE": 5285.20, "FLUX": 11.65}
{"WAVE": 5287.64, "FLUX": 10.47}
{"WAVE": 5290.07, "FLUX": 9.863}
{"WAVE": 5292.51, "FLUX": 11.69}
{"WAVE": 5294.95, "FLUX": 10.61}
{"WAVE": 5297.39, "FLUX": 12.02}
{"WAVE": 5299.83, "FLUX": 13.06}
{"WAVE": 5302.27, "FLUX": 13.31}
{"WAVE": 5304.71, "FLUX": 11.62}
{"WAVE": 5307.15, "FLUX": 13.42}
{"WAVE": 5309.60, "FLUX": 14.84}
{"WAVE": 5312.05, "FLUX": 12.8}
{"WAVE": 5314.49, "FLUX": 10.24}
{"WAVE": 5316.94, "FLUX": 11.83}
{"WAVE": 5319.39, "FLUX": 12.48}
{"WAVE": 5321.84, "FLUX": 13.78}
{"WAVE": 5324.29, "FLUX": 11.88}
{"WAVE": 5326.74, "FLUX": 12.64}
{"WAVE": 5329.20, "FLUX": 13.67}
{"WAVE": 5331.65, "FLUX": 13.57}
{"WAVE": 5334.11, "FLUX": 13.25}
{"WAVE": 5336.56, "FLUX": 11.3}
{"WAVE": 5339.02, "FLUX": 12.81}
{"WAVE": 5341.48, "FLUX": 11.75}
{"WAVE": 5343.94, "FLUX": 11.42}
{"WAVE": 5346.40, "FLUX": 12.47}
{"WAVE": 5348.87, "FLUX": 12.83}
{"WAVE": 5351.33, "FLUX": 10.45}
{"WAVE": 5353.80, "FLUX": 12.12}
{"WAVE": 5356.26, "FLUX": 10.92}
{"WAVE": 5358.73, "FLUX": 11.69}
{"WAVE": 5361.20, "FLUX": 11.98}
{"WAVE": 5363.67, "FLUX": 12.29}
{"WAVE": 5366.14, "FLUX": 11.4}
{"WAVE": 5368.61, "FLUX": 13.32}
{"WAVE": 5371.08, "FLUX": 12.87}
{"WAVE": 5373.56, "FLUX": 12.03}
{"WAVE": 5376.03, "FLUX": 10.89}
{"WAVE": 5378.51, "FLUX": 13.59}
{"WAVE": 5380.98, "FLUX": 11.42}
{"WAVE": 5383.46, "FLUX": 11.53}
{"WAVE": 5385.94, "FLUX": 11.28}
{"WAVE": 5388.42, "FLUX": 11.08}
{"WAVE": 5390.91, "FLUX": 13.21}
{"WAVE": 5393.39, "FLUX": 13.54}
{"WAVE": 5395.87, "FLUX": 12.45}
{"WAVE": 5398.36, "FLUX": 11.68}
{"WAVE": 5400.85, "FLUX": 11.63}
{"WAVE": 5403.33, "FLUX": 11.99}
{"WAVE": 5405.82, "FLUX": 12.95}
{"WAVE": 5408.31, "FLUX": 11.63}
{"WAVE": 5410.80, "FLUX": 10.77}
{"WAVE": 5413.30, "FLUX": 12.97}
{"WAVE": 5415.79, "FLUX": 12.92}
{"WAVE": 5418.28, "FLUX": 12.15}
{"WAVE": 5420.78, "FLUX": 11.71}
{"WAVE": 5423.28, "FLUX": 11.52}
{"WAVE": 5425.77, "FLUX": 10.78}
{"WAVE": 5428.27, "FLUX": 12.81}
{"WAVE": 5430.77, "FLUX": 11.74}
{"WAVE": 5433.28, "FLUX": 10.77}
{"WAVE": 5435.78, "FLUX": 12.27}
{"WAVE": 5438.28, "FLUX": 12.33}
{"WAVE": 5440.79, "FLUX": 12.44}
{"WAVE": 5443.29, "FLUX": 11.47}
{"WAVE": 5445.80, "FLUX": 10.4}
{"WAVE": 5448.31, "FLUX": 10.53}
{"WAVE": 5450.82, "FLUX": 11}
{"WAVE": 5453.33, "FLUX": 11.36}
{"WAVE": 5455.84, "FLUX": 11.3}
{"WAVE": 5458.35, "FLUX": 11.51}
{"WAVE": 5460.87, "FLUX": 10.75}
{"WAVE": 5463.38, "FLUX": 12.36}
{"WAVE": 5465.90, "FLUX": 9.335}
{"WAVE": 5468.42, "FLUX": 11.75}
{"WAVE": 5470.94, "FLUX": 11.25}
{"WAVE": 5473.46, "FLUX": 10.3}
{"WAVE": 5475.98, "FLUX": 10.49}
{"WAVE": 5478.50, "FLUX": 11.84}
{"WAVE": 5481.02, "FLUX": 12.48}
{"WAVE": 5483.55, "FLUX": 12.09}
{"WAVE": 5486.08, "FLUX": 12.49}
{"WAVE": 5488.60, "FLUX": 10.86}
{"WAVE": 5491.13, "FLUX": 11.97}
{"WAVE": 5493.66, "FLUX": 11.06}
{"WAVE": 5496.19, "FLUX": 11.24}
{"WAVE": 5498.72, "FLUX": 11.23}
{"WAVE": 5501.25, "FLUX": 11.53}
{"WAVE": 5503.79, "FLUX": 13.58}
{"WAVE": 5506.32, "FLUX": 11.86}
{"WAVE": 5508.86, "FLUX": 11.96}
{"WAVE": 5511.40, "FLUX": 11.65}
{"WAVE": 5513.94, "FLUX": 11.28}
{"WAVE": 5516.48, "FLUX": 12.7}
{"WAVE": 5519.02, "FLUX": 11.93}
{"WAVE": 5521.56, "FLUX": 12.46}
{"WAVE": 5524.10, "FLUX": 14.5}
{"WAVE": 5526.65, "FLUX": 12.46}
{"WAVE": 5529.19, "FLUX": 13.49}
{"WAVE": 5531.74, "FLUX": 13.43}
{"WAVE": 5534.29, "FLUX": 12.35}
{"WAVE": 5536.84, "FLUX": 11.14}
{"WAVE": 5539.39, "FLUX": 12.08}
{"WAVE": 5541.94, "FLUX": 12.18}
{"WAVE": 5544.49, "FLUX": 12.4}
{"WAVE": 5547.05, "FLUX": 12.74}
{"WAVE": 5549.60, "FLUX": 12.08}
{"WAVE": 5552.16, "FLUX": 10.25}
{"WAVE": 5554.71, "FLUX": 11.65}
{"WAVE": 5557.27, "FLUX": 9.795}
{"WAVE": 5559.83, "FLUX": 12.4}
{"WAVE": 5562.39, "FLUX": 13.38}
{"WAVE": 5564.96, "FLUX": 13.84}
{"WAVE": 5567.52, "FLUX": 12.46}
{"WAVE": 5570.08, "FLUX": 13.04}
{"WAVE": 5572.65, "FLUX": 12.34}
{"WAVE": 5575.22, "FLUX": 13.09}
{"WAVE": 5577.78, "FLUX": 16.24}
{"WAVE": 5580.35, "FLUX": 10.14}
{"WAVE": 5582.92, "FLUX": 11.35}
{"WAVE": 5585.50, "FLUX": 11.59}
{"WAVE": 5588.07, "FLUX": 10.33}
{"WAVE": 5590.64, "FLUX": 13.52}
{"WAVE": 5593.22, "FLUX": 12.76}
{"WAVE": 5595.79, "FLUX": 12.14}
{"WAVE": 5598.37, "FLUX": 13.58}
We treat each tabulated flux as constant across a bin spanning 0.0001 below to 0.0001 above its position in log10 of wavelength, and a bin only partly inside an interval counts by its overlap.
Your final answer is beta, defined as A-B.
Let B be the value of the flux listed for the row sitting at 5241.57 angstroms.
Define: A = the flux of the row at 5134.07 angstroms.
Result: -2.4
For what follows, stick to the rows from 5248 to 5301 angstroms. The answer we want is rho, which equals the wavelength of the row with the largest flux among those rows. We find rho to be 5280.34 angstroms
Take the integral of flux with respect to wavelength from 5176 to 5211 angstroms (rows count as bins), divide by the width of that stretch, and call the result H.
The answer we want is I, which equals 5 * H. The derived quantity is 65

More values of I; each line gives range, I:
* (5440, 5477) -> 55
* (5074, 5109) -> 65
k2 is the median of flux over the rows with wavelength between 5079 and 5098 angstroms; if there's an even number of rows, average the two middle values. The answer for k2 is 13.1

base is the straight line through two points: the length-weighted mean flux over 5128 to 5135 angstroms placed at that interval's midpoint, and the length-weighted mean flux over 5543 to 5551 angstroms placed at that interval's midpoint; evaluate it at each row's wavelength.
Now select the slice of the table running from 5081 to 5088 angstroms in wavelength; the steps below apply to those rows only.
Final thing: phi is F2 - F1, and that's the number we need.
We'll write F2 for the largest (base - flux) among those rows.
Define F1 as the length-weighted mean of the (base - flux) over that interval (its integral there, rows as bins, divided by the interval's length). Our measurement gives 0.5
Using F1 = -2.0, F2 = -1.5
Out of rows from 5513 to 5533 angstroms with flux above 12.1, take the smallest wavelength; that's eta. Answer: 5516.48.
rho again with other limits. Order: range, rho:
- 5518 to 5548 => 5524.10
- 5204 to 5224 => 5210.29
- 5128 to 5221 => 5200.70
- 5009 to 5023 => 5010.28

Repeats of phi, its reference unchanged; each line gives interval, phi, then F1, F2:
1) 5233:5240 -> 0.5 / -1.1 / -0.6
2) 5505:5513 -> 0.2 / 0.5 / 0.7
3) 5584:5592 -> 1.5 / 0.6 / 2.1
